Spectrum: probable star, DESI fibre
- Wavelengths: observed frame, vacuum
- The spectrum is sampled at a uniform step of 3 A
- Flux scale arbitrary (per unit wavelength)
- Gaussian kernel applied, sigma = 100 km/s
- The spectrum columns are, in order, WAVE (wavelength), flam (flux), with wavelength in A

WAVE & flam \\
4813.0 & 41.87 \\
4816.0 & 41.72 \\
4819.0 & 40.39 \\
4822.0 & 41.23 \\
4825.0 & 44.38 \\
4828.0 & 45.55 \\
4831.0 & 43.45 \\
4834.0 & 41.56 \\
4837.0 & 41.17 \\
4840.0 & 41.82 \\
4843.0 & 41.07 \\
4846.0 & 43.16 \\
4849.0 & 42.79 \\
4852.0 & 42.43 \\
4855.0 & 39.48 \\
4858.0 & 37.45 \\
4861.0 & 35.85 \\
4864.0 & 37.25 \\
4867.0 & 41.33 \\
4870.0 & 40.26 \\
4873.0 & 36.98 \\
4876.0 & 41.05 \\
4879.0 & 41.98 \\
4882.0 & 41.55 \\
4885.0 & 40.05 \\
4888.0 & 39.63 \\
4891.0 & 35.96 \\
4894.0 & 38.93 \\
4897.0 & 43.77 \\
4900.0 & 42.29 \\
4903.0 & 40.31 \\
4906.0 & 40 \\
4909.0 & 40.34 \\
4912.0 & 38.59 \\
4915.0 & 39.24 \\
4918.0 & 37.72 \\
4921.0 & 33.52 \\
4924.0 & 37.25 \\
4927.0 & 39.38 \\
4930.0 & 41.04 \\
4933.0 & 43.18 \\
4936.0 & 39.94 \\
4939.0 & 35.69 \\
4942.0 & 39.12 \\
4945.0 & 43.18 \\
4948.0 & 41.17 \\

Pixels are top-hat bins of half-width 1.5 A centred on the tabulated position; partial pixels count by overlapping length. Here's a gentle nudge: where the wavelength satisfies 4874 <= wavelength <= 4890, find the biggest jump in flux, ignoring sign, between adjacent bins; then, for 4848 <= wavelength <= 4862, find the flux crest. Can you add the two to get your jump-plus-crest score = 44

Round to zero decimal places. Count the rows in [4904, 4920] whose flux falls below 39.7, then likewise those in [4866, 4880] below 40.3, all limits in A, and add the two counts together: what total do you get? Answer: 5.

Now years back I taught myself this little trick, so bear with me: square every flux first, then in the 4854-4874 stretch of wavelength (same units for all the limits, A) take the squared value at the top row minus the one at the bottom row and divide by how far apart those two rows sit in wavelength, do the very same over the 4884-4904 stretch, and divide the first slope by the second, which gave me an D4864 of -9.1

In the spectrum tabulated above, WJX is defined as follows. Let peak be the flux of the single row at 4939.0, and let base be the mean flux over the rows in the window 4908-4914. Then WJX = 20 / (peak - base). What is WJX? -5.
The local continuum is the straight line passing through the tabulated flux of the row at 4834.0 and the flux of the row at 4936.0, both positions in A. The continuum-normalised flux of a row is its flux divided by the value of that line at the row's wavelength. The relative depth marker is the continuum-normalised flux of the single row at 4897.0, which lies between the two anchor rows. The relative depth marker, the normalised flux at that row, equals 1.08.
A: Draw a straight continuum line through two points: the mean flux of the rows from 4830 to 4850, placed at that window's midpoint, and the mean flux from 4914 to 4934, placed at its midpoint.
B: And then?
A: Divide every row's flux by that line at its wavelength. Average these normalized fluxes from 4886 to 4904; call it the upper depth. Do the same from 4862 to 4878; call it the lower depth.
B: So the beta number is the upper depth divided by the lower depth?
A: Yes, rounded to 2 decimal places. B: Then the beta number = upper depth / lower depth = 1.05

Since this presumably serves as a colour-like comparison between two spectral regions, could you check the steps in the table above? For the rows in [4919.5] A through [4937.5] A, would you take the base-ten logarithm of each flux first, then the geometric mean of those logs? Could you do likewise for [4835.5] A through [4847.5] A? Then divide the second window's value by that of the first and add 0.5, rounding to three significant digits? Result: 1.52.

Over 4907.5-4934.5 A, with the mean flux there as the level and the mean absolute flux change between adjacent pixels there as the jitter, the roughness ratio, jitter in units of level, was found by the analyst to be 0.0571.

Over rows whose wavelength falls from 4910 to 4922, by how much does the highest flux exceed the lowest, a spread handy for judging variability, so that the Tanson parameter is 5.7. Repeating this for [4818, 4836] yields 5.2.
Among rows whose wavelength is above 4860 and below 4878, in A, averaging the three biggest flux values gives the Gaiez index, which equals 40.88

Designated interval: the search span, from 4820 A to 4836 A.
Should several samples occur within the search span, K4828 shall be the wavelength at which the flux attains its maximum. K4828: 4828.0 A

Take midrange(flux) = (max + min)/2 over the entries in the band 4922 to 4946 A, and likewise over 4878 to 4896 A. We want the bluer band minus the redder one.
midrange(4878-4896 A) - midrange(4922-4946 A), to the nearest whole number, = 0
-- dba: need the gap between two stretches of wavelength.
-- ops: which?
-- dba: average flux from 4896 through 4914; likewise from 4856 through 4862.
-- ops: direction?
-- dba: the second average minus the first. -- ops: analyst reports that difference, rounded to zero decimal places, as -4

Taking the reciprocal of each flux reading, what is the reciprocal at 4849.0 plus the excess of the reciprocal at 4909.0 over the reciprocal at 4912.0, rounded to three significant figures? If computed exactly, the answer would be 0.0222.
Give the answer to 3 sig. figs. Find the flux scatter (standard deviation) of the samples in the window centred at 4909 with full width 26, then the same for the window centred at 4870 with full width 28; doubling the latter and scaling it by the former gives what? 1.64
